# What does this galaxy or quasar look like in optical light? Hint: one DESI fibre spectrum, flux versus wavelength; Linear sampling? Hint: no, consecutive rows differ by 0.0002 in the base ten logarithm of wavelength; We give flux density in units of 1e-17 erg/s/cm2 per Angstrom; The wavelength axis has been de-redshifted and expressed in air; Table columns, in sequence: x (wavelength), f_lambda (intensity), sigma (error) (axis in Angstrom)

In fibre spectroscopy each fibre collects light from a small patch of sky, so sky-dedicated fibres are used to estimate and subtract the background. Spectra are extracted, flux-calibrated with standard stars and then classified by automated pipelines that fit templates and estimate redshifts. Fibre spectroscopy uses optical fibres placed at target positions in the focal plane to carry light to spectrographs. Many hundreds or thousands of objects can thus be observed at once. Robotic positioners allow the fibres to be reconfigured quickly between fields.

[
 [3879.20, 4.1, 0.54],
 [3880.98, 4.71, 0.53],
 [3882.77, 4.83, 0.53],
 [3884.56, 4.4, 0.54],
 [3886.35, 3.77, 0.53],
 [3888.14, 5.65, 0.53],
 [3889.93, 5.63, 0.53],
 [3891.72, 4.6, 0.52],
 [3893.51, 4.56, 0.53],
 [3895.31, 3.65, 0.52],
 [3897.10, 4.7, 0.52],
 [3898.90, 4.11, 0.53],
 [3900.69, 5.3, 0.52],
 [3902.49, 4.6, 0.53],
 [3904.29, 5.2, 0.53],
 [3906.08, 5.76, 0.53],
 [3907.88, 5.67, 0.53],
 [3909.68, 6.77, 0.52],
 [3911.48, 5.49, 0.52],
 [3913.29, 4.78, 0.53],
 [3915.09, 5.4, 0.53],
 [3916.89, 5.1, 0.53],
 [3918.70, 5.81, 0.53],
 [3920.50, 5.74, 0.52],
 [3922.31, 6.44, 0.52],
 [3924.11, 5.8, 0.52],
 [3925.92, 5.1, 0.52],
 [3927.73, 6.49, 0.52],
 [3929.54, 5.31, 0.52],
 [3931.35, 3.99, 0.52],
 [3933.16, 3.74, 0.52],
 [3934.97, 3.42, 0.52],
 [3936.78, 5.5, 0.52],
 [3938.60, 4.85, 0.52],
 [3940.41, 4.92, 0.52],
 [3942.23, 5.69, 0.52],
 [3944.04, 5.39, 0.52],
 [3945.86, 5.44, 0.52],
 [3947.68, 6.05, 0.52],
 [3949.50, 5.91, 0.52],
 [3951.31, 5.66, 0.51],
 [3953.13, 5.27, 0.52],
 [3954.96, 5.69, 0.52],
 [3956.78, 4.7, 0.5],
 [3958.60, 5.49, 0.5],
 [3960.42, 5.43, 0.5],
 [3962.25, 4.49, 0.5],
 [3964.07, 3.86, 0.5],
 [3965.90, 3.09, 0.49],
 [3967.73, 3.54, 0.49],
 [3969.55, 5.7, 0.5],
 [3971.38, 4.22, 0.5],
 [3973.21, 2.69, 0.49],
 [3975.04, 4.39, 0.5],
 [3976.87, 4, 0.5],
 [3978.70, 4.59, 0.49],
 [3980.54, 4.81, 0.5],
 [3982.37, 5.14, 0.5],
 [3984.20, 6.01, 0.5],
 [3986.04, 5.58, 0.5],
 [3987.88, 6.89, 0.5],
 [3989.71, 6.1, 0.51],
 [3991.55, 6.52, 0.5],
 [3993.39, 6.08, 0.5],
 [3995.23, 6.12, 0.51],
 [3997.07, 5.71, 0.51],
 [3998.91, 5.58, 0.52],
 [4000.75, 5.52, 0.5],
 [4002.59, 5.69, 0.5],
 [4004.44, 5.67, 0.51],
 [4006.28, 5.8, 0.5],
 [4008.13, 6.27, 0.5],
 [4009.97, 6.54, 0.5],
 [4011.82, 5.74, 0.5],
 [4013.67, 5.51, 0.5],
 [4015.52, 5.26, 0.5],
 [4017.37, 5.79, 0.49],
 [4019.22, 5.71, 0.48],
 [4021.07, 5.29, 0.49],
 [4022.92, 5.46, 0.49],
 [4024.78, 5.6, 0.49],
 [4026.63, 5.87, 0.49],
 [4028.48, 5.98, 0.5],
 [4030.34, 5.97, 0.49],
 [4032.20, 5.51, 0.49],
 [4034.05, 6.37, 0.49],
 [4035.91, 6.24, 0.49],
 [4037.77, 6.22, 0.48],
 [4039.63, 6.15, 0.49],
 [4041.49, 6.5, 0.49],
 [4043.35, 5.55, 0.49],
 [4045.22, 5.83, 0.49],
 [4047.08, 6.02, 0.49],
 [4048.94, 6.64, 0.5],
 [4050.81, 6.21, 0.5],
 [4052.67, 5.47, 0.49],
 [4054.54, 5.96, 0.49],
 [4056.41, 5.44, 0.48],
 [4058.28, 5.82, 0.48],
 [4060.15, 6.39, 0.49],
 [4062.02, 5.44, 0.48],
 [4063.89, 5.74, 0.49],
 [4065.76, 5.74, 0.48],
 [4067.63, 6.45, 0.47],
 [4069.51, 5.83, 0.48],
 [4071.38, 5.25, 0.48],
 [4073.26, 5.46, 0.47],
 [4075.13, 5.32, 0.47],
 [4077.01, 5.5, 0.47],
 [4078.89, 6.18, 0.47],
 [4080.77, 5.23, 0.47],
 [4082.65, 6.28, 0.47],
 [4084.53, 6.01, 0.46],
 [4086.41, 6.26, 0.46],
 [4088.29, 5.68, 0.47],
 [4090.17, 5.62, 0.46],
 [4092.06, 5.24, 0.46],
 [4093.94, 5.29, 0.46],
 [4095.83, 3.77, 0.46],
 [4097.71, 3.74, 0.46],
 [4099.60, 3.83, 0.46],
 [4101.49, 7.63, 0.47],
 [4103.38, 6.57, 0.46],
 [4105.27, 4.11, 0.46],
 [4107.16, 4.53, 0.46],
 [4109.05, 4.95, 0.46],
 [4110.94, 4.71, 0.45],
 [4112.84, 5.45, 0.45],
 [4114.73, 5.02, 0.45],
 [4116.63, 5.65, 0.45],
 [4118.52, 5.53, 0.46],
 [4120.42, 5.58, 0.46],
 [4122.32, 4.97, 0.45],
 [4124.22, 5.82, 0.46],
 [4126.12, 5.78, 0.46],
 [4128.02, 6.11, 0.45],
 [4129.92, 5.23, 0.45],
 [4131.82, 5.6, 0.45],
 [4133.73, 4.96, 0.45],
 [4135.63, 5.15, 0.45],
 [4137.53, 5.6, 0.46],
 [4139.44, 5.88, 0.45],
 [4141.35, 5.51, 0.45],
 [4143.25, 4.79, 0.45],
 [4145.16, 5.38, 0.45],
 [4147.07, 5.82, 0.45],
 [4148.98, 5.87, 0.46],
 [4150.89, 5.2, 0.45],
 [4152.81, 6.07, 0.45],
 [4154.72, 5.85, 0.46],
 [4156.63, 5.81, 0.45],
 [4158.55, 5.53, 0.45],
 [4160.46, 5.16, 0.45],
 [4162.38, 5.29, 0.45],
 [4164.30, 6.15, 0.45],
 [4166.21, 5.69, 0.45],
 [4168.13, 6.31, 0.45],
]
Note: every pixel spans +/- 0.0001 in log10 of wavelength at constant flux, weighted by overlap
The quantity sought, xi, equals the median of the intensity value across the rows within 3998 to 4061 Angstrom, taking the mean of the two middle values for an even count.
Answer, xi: 5.8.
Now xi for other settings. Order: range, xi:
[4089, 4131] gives 5.3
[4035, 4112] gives 5.7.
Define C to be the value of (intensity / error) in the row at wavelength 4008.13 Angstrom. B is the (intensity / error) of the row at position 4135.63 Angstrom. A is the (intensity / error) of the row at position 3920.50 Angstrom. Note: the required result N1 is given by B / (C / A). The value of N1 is 10.1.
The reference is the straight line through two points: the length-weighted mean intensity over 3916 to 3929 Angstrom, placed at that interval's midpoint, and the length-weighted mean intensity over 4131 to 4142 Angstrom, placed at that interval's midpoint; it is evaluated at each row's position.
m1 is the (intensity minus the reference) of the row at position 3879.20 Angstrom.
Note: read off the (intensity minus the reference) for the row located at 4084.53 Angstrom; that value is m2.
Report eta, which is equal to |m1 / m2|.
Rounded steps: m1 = -1.7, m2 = 0.5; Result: 3.6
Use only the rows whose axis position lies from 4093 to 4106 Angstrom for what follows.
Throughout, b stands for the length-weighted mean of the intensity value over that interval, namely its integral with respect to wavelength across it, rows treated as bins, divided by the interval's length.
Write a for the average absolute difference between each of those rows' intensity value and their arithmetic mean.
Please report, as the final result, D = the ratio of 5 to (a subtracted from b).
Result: 1.35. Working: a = 1.29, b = 5.0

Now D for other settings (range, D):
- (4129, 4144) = 0.99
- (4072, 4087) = 0.93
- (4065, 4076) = 0.94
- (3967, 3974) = 1.58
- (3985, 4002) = 0.89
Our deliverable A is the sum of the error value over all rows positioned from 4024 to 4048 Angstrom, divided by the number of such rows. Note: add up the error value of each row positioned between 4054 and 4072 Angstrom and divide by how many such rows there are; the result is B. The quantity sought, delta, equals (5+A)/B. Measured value 11.4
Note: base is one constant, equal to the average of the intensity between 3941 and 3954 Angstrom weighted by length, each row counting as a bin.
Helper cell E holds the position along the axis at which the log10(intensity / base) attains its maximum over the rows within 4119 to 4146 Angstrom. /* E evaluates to 4128.02 Angstrom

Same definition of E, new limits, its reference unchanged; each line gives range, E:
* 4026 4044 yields 4041.49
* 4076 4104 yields 4101.49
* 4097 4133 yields 4101.49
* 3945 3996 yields 3987.88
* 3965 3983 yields 3969.55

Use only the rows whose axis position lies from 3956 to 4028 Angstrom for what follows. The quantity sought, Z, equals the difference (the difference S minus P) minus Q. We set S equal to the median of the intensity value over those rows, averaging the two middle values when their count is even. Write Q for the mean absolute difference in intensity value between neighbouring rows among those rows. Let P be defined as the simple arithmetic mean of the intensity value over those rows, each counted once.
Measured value -0.26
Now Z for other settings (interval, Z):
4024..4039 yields -0.26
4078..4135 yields -0.55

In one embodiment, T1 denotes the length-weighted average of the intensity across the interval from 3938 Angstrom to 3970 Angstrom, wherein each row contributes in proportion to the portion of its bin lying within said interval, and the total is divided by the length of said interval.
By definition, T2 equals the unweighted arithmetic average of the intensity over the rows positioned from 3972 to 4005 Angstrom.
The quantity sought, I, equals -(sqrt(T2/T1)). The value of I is -1.03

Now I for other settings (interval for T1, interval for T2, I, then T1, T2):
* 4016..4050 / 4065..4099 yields -0.96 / 5.92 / 5.5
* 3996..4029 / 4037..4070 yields -1.02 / 5.72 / 6.0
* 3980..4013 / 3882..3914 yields -0.92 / 5.89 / 5.0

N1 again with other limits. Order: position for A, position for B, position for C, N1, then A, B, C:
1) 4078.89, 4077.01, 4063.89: 13.1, 13.1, 11.7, 11.7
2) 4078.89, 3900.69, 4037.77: 10.3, 13.1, 10.2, 13.0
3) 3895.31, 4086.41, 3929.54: 9.4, 7.0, 13.6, 10.2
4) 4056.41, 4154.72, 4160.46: 12.6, 11.3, 12.7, 11.5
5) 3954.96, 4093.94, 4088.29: 10.4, 10.9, 11.5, 12.1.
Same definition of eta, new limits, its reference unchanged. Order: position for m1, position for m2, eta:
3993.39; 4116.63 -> 2.4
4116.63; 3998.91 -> 2.4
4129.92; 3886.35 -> 0.1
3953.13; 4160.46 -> 1.8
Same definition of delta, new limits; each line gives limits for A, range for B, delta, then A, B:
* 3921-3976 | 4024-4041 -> 11.2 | 0.511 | 0.490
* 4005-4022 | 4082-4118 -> 12.0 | 0.496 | 0.459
